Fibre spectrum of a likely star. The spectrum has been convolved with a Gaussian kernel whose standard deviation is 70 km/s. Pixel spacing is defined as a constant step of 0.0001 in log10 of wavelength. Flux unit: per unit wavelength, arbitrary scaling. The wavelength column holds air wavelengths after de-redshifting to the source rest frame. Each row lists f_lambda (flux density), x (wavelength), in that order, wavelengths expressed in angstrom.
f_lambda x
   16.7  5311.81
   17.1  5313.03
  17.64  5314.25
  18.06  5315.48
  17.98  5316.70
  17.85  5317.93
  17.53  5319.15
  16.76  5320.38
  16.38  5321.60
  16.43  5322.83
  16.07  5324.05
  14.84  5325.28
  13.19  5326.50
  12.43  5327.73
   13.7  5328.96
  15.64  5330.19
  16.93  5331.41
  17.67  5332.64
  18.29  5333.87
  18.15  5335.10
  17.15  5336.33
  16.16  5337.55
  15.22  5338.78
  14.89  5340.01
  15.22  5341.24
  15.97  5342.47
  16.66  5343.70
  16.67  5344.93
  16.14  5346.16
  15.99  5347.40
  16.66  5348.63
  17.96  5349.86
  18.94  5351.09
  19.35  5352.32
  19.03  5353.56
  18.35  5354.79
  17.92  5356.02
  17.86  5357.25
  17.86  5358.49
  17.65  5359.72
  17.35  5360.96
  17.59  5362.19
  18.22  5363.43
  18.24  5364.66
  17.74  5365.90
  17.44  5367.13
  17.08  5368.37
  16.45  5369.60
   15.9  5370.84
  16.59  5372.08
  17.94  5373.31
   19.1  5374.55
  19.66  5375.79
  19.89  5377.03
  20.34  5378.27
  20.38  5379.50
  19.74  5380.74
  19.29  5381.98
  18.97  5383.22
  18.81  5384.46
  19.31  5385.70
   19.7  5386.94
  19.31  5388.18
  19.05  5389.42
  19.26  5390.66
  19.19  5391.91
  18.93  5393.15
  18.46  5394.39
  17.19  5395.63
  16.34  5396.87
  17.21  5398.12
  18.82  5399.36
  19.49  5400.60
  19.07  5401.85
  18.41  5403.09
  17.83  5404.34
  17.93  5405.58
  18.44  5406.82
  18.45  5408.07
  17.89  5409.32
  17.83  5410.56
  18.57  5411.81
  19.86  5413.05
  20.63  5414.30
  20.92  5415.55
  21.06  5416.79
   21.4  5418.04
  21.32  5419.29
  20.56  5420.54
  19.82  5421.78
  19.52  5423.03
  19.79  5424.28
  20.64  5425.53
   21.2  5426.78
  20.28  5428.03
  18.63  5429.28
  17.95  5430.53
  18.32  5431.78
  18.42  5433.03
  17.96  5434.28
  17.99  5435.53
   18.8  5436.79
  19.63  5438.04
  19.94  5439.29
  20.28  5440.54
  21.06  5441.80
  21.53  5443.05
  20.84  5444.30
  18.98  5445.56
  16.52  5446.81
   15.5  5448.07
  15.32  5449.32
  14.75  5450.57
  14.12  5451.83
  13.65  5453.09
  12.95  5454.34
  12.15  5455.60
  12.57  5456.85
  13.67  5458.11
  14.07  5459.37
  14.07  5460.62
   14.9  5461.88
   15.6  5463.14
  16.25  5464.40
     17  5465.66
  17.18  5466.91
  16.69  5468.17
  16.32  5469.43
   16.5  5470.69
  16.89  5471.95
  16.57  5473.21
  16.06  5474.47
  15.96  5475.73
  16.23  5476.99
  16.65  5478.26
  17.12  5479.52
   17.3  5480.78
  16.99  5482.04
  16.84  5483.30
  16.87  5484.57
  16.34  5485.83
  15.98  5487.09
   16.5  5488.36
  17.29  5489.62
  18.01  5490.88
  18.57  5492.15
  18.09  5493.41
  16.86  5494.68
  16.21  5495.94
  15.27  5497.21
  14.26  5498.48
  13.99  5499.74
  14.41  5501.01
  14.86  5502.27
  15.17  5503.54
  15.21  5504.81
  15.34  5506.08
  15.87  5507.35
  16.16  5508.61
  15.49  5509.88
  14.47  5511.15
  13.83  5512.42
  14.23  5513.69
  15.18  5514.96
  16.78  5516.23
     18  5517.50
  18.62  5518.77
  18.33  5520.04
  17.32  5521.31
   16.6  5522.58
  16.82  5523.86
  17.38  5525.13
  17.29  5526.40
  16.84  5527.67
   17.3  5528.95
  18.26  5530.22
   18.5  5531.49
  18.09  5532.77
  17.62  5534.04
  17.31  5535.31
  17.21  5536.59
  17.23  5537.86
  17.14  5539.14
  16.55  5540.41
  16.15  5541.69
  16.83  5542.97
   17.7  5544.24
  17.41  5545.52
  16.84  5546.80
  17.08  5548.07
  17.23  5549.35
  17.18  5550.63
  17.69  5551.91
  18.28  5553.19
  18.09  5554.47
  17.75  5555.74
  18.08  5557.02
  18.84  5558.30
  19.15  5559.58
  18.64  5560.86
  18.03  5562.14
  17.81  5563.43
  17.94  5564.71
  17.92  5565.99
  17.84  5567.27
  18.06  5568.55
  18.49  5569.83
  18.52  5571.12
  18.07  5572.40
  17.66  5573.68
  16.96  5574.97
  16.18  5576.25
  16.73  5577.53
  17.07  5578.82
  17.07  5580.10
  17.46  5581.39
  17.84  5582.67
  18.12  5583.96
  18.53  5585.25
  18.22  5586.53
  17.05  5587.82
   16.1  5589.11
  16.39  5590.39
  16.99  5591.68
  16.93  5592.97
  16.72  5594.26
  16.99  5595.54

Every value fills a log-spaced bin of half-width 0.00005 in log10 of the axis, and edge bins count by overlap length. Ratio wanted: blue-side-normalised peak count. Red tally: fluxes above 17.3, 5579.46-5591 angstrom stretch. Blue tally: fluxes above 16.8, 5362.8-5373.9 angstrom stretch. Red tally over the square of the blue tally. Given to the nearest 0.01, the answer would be 0.14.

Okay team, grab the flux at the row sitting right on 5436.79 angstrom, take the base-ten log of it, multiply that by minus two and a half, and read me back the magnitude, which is -3.19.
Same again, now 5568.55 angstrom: -3.14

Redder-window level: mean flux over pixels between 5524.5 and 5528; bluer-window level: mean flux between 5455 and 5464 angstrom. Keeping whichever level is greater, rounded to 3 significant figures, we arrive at 17.2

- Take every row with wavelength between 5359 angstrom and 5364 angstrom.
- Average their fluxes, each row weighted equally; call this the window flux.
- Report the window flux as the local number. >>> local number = 17.7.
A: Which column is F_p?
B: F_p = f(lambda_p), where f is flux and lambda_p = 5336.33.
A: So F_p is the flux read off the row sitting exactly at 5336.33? 17.15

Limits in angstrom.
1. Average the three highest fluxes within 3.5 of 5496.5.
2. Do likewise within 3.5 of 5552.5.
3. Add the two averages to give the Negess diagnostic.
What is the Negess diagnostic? 35.1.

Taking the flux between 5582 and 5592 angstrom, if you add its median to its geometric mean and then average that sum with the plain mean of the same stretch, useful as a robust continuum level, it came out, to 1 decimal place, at 26.1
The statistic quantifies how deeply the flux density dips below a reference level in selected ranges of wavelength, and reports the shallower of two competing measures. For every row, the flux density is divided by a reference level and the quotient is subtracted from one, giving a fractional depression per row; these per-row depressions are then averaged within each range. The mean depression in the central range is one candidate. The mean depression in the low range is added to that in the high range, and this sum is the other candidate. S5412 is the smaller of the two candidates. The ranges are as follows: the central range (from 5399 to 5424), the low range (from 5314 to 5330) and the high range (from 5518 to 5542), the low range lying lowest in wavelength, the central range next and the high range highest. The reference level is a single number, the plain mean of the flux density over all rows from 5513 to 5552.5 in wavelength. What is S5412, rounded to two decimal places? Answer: -0.13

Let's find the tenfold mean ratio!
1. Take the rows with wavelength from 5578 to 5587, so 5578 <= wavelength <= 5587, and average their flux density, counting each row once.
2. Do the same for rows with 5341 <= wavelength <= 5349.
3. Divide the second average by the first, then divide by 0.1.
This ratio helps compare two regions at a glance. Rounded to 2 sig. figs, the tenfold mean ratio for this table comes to 9.1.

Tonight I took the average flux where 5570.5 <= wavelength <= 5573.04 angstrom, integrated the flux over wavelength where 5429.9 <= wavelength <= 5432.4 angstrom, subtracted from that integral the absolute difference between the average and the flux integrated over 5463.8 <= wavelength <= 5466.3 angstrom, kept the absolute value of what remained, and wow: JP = 22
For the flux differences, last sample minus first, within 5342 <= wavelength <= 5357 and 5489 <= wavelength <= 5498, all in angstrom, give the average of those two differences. 0.0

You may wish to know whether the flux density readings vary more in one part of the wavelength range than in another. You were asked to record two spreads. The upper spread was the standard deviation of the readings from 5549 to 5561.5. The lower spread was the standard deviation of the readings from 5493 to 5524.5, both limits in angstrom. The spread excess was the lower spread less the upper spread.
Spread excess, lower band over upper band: 0.8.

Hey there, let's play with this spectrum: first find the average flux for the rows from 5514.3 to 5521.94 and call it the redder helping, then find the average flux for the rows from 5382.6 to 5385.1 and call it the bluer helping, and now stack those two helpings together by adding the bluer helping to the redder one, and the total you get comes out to 36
